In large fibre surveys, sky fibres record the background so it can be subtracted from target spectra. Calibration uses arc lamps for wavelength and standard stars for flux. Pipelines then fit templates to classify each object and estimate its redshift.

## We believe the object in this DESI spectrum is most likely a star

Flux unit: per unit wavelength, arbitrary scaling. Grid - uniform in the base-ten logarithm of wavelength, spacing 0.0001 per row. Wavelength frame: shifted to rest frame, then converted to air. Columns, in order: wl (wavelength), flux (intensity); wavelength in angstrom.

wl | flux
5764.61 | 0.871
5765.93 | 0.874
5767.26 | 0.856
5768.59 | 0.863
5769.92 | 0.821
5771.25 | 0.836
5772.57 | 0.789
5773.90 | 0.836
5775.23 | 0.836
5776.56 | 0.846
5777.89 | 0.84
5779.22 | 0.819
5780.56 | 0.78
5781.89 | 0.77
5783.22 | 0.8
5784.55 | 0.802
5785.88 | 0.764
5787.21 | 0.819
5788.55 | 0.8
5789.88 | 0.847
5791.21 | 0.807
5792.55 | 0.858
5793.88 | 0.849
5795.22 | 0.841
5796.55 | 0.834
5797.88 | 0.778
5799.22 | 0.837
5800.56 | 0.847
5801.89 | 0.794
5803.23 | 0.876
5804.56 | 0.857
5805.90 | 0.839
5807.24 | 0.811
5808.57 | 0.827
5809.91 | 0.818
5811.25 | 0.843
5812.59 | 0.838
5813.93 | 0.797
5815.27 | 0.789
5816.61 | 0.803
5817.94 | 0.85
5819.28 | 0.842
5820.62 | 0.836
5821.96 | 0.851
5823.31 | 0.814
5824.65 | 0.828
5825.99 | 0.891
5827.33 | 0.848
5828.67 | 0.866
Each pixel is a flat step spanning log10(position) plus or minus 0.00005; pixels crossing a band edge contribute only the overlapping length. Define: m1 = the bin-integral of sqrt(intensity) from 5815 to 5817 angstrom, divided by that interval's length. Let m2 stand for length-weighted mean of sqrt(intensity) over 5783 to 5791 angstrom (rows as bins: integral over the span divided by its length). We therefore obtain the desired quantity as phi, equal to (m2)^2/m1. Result 0.90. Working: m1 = 0.892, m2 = 0.898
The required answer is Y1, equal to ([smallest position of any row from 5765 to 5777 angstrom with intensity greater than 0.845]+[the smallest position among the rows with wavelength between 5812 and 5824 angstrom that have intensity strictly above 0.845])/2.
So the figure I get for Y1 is 5791.9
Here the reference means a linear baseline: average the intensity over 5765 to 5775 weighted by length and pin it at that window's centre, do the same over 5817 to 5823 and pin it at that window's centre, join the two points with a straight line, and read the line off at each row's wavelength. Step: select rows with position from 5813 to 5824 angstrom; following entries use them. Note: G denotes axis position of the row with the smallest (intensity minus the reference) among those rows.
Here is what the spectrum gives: 5815.27 angstrom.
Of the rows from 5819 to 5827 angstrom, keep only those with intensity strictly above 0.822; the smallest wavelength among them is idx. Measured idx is 5819.28 angstrom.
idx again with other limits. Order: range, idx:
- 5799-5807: 5799.22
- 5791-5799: 5792.55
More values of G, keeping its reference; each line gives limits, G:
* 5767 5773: 5772.57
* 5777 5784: 5781.89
